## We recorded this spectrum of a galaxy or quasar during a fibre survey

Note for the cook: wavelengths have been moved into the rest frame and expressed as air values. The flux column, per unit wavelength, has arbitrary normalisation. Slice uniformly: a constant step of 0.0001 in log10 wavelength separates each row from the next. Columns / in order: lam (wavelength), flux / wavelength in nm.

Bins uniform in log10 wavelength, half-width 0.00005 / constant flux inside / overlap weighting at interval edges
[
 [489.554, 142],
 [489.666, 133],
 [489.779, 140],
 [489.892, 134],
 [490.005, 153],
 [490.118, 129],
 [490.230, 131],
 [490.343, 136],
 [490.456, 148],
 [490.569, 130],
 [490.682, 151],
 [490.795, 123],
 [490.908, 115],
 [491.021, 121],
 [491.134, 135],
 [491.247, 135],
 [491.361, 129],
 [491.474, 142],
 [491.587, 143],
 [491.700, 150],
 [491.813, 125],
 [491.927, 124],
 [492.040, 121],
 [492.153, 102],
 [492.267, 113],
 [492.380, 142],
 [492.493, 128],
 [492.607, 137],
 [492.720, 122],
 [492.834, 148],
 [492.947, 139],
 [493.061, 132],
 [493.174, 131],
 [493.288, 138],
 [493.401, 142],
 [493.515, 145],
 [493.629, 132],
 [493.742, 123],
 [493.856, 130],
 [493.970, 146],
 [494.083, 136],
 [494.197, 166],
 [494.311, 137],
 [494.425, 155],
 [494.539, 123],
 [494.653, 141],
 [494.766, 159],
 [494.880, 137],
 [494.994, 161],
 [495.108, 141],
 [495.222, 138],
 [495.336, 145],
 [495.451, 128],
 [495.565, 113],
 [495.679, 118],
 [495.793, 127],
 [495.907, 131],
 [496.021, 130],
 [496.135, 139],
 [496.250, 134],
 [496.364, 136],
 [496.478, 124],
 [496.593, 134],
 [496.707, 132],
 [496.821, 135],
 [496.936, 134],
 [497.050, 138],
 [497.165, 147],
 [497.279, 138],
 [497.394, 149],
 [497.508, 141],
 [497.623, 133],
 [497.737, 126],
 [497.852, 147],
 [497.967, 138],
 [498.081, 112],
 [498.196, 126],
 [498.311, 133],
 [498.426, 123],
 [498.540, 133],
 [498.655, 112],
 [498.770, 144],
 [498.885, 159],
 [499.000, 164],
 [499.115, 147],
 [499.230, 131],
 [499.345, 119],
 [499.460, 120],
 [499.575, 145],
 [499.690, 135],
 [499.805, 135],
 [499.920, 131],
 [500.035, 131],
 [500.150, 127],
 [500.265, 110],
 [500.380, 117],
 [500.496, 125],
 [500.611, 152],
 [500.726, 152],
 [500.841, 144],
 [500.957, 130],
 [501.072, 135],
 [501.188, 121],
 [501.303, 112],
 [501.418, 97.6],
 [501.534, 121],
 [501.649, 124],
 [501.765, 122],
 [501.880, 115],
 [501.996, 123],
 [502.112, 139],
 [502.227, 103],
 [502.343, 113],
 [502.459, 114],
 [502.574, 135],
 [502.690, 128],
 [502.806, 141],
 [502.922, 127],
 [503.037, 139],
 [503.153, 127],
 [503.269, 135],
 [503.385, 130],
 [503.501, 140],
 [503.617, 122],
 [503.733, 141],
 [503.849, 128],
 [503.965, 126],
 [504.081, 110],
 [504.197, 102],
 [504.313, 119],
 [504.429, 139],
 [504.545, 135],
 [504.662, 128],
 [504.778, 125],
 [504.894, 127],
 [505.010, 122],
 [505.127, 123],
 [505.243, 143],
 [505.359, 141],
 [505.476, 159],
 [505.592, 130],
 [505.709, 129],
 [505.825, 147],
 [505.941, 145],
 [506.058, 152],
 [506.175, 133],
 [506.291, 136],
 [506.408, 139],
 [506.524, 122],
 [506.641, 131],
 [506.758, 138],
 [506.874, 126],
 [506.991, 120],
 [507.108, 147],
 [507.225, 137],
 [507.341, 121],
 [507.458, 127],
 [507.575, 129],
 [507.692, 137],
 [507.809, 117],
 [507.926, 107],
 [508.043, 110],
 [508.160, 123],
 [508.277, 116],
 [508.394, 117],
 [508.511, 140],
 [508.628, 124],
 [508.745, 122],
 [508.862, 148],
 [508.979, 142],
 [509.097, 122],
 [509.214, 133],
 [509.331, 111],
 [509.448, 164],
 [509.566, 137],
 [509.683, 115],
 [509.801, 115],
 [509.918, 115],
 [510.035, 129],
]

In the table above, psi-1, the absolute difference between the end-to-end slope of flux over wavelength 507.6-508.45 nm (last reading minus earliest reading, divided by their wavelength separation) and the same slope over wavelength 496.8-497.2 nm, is 63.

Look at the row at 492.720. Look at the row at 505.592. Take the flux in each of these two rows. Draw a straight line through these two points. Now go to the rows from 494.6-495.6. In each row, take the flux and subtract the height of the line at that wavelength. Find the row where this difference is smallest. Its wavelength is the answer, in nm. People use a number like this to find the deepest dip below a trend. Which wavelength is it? 495.565 nm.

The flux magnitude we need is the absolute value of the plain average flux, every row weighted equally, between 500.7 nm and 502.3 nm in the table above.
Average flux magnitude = 124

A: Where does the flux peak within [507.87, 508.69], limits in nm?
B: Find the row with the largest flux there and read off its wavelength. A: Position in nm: 508.511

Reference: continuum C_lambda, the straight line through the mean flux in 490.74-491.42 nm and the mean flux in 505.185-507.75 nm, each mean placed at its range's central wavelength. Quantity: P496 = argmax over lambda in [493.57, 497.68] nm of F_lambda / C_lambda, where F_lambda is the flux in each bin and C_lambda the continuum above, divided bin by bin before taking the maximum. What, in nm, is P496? 494.197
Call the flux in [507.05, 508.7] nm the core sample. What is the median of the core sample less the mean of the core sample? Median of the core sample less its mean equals -1.6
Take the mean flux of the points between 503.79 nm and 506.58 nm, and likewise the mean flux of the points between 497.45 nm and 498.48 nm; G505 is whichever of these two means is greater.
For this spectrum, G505 131.7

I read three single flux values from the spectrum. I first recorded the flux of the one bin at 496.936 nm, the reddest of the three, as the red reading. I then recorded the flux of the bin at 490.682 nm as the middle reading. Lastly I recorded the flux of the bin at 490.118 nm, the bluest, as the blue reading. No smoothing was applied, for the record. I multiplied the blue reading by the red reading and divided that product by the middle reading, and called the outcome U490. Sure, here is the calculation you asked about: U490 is 114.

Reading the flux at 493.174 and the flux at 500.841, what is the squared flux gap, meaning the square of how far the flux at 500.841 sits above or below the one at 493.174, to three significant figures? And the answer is 169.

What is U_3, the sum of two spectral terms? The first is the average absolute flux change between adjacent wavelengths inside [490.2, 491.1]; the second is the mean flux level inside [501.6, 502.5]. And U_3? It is 133.1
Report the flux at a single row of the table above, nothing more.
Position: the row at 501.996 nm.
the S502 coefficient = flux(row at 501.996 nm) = 123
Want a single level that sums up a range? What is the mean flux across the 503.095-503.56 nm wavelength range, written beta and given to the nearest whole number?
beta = 133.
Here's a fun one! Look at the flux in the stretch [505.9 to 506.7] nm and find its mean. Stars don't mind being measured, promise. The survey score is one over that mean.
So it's 0.0073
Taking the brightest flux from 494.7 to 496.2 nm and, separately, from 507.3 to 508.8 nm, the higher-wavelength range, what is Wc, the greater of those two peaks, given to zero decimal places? 161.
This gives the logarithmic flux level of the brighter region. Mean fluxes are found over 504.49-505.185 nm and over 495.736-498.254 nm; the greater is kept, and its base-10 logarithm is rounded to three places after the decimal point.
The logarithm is 2.128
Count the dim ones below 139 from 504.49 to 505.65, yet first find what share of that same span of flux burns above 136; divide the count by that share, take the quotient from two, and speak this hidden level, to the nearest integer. -21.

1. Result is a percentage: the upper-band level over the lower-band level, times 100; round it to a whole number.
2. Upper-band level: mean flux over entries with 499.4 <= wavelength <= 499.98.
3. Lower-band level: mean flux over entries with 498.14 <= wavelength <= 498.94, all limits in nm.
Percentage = 100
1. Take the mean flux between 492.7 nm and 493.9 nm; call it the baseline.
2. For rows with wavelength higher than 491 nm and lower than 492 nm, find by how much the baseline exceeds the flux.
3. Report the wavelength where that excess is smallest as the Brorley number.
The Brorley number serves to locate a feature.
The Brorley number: 491.700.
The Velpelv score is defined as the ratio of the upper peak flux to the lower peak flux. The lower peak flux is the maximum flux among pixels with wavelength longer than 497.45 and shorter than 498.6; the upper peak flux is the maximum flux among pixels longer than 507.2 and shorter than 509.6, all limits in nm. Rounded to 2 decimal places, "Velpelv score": 1.12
